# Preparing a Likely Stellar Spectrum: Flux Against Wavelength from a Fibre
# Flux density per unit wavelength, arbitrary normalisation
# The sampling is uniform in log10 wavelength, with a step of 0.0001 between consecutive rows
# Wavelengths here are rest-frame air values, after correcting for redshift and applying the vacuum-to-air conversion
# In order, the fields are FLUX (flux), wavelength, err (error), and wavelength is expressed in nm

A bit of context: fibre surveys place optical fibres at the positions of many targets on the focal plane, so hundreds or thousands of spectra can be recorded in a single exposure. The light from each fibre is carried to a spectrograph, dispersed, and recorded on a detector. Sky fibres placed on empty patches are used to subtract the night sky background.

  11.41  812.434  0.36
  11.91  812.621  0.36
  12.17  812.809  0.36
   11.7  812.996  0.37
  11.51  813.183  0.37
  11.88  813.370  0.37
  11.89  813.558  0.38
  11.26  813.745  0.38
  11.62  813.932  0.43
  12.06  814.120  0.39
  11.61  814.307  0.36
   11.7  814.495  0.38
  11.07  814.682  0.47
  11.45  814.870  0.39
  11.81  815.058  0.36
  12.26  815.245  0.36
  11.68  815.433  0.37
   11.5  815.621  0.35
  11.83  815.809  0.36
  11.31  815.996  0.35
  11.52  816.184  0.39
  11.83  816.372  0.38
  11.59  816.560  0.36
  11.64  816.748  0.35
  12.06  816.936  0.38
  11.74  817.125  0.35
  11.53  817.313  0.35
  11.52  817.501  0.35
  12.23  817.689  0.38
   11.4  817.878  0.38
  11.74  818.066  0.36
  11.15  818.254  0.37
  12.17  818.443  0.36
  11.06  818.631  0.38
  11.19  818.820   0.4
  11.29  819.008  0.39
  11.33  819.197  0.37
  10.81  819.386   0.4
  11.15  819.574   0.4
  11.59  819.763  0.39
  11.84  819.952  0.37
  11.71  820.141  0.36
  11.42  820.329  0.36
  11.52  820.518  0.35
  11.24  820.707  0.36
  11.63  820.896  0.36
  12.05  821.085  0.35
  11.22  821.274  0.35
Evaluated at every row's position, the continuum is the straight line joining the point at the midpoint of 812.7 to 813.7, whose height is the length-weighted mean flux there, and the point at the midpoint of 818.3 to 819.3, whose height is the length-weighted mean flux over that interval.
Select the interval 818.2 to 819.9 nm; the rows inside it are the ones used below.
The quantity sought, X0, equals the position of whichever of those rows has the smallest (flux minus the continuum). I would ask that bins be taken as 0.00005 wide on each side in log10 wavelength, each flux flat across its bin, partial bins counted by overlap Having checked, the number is 819.386 nm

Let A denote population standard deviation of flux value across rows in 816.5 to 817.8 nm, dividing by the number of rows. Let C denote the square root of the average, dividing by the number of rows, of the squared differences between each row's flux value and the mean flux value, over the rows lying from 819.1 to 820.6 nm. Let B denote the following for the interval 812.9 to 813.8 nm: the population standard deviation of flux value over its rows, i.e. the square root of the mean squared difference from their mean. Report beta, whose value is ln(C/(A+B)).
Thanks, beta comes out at -0.48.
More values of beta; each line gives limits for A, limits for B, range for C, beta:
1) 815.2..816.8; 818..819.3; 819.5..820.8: -1.00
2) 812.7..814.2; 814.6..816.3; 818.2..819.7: -0.48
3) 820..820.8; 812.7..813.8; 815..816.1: -0.44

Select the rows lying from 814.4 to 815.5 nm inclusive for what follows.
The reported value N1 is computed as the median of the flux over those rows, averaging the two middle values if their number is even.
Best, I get 11.7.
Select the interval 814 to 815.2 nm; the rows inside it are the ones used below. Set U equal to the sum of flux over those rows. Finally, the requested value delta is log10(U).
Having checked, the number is 1.84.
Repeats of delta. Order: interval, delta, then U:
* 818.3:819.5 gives 1.83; 67.85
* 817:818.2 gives 1.85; 70.16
